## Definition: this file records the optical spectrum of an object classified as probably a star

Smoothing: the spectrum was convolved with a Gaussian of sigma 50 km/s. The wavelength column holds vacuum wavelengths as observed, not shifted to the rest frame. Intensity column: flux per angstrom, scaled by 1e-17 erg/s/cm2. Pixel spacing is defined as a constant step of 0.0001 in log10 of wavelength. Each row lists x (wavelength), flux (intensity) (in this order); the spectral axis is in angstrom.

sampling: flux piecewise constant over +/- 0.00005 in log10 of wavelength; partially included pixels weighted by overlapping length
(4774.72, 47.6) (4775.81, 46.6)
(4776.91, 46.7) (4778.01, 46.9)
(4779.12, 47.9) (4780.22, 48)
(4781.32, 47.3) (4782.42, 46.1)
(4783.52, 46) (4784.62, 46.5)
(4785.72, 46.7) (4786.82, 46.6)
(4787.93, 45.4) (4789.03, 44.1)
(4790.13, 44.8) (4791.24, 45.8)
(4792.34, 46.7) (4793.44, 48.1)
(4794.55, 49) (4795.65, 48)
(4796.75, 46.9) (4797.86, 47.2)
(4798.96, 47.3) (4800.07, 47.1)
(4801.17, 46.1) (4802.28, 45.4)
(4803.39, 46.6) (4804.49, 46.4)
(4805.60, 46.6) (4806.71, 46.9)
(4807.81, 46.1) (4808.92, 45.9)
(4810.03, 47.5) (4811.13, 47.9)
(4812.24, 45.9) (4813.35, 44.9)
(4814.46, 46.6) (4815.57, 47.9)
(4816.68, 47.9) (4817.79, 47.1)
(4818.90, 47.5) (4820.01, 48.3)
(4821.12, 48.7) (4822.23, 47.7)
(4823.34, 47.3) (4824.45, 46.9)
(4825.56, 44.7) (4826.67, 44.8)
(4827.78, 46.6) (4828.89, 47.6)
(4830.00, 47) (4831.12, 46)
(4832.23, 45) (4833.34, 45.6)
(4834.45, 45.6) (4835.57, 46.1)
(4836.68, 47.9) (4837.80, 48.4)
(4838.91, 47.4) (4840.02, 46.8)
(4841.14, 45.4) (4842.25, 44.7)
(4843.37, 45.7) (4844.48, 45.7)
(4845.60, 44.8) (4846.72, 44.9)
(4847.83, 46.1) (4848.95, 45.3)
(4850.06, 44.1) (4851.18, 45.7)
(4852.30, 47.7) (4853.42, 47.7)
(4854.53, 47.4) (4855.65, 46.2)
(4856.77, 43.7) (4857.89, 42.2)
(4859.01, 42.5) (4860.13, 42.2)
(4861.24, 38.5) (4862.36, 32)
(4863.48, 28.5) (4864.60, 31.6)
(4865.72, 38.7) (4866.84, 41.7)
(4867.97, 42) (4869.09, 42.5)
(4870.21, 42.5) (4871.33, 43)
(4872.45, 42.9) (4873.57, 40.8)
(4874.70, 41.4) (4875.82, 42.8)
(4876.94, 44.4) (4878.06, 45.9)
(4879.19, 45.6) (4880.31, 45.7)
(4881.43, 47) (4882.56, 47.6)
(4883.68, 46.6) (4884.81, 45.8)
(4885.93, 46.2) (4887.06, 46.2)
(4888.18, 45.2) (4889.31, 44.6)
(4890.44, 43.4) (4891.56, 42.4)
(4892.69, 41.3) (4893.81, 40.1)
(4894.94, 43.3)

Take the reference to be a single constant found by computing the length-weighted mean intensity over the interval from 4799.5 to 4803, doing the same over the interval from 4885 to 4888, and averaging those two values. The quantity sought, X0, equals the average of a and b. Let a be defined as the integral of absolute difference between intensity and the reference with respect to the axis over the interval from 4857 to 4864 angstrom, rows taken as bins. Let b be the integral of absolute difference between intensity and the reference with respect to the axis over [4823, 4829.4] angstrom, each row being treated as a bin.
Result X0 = 32.0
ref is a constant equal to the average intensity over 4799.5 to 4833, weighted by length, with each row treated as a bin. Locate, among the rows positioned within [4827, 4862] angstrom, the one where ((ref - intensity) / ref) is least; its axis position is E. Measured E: 4837.80 angstrom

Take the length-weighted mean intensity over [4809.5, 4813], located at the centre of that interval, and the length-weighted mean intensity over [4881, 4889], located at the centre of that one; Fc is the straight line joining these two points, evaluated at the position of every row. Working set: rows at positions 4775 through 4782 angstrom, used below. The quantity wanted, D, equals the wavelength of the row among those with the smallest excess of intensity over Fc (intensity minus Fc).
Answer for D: 4775.81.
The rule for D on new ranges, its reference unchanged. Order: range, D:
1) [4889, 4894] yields 4893.81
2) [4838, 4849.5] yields 4842.25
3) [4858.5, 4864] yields 4863.48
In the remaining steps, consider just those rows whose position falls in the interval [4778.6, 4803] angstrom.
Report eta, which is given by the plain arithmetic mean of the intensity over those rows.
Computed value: 46.7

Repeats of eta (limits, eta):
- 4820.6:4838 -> 46.6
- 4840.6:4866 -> 42.7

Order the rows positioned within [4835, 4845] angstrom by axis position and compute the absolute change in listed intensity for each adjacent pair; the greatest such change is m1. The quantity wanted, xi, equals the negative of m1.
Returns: -1.8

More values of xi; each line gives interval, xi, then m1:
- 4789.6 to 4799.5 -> -1.4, 1.4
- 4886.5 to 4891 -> -1.2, 1.2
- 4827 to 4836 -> -1.0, 1.0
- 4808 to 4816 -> -2.0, 2.0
